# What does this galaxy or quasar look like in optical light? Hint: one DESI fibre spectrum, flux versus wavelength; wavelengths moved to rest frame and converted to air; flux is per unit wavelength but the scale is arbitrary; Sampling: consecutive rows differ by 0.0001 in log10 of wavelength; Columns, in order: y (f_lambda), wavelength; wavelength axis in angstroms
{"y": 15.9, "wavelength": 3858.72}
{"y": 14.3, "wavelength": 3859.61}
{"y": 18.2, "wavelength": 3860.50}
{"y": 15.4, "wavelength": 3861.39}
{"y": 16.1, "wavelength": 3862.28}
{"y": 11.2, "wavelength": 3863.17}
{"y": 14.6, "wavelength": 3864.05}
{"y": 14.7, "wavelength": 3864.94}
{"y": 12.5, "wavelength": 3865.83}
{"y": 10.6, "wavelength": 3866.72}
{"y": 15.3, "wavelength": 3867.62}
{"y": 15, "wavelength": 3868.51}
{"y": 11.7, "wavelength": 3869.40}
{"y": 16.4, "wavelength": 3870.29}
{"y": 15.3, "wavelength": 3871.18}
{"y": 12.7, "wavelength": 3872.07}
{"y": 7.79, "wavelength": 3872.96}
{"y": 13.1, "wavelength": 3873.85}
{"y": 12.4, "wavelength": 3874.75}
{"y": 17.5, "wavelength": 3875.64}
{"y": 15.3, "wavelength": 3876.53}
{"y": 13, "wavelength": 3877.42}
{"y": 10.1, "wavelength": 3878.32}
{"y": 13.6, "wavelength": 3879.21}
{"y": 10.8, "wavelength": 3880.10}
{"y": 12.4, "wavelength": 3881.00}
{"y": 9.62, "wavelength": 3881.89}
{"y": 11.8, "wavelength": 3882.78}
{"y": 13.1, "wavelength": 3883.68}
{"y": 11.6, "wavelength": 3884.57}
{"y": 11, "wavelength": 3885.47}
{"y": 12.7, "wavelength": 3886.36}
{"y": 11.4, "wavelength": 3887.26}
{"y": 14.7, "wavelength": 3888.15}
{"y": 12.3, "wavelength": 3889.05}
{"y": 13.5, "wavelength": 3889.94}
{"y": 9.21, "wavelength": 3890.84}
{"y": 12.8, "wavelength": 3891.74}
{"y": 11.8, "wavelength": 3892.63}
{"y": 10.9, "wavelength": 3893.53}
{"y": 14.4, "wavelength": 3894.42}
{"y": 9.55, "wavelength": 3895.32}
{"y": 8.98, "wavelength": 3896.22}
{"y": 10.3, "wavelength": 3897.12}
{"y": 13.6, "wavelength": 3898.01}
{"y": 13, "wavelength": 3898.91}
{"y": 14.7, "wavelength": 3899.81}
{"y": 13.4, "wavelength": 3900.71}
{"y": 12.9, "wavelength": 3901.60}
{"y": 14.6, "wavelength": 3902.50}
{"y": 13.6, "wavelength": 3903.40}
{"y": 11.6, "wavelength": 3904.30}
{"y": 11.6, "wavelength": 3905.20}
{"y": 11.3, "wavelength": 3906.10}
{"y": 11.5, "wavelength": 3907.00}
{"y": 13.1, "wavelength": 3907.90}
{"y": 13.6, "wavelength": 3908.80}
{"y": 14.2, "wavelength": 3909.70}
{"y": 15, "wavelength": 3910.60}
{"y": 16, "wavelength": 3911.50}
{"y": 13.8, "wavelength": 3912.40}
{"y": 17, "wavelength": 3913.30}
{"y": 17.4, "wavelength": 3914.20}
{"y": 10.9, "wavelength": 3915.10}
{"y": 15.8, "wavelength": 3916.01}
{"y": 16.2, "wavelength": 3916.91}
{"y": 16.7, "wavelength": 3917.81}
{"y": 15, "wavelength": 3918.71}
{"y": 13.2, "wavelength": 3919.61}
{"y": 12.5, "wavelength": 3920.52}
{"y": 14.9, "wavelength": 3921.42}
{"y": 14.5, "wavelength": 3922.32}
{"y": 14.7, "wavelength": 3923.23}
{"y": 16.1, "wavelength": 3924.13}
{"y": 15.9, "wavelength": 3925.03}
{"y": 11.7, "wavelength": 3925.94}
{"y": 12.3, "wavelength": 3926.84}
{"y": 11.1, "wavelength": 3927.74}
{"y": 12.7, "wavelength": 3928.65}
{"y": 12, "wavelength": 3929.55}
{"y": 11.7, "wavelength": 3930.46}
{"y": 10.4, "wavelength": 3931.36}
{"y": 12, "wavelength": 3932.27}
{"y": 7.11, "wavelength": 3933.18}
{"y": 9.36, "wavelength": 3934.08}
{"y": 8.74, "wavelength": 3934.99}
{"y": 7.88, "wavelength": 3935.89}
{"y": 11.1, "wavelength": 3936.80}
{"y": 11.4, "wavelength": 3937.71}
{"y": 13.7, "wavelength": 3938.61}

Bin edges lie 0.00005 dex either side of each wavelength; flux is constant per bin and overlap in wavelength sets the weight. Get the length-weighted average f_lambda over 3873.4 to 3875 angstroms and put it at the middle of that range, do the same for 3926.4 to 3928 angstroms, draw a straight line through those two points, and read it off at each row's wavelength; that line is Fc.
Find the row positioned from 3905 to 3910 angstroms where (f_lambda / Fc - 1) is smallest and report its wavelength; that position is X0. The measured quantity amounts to 3906.10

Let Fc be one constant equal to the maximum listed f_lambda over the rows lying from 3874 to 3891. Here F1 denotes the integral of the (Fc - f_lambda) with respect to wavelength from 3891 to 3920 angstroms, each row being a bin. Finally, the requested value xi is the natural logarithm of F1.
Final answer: 4.8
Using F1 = 120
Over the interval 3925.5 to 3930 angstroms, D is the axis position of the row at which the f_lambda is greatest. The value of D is 3928.65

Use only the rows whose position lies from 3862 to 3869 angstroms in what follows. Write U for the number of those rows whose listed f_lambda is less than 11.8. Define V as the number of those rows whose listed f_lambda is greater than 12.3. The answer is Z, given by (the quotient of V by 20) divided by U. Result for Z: 0.15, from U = 2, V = 6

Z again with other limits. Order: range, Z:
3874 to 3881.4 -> 0.15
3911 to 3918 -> 0.35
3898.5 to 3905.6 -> 0.15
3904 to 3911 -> 0.05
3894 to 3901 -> 0.08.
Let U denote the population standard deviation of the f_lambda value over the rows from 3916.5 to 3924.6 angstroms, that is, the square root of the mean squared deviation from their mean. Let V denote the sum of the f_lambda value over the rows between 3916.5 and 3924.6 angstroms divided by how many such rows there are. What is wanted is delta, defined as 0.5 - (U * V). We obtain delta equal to -19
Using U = 1.3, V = 14.9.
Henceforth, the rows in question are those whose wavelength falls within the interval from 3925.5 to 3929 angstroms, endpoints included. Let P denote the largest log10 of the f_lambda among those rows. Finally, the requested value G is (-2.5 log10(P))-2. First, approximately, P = 1.10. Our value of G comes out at -2.11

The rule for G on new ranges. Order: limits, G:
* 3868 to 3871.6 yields -2.21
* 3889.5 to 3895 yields -2.16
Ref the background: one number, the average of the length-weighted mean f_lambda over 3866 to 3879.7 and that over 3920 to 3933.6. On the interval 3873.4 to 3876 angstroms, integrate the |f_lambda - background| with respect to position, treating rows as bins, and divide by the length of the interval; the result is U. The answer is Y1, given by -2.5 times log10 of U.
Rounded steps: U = 1.66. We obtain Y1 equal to -0.55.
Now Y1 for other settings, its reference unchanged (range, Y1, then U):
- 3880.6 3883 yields -0.62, 1.77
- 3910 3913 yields -0.77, 2.03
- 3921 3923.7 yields -0.60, 1.74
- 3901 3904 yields 0.26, 0.79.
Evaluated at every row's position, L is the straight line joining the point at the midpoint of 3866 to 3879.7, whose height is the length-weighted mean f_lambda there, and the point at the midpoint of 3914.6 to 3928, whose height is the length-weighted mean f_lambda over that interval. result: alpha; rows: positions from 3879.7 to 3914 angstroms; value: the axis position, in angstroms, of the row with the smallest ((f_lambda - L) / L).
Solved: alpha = 3896.22 angstroms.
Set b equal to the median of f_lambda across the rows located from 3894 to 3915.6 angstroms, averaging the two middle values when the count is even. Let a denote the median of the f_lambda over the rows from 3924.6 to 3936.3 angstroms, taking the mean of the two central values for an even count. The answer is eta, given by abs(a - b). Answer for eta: 1.80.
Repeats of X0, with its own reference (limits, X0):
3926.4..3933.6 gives 3933.18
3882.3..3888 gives 3885.47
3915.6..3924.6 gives 3920.52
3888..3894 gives 3890.84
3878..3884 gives 3881.89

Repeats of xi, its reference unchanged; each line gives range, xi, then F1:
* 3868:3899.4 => 5.1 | 161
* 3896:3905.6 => 3.8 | 46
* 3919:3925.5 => 3.0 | 19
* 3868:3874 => 3.3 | 26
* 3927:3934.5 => 3.9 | 50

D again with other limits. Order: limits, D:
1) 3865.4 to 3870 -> 3867.62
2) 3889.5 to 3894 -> 3889.94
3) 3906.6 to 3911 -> 3910.60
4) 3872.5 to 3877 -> 3875.64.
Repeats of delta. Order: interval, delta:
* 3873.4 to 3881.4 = -27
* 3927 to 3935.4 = -18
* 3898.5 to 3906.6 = -15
